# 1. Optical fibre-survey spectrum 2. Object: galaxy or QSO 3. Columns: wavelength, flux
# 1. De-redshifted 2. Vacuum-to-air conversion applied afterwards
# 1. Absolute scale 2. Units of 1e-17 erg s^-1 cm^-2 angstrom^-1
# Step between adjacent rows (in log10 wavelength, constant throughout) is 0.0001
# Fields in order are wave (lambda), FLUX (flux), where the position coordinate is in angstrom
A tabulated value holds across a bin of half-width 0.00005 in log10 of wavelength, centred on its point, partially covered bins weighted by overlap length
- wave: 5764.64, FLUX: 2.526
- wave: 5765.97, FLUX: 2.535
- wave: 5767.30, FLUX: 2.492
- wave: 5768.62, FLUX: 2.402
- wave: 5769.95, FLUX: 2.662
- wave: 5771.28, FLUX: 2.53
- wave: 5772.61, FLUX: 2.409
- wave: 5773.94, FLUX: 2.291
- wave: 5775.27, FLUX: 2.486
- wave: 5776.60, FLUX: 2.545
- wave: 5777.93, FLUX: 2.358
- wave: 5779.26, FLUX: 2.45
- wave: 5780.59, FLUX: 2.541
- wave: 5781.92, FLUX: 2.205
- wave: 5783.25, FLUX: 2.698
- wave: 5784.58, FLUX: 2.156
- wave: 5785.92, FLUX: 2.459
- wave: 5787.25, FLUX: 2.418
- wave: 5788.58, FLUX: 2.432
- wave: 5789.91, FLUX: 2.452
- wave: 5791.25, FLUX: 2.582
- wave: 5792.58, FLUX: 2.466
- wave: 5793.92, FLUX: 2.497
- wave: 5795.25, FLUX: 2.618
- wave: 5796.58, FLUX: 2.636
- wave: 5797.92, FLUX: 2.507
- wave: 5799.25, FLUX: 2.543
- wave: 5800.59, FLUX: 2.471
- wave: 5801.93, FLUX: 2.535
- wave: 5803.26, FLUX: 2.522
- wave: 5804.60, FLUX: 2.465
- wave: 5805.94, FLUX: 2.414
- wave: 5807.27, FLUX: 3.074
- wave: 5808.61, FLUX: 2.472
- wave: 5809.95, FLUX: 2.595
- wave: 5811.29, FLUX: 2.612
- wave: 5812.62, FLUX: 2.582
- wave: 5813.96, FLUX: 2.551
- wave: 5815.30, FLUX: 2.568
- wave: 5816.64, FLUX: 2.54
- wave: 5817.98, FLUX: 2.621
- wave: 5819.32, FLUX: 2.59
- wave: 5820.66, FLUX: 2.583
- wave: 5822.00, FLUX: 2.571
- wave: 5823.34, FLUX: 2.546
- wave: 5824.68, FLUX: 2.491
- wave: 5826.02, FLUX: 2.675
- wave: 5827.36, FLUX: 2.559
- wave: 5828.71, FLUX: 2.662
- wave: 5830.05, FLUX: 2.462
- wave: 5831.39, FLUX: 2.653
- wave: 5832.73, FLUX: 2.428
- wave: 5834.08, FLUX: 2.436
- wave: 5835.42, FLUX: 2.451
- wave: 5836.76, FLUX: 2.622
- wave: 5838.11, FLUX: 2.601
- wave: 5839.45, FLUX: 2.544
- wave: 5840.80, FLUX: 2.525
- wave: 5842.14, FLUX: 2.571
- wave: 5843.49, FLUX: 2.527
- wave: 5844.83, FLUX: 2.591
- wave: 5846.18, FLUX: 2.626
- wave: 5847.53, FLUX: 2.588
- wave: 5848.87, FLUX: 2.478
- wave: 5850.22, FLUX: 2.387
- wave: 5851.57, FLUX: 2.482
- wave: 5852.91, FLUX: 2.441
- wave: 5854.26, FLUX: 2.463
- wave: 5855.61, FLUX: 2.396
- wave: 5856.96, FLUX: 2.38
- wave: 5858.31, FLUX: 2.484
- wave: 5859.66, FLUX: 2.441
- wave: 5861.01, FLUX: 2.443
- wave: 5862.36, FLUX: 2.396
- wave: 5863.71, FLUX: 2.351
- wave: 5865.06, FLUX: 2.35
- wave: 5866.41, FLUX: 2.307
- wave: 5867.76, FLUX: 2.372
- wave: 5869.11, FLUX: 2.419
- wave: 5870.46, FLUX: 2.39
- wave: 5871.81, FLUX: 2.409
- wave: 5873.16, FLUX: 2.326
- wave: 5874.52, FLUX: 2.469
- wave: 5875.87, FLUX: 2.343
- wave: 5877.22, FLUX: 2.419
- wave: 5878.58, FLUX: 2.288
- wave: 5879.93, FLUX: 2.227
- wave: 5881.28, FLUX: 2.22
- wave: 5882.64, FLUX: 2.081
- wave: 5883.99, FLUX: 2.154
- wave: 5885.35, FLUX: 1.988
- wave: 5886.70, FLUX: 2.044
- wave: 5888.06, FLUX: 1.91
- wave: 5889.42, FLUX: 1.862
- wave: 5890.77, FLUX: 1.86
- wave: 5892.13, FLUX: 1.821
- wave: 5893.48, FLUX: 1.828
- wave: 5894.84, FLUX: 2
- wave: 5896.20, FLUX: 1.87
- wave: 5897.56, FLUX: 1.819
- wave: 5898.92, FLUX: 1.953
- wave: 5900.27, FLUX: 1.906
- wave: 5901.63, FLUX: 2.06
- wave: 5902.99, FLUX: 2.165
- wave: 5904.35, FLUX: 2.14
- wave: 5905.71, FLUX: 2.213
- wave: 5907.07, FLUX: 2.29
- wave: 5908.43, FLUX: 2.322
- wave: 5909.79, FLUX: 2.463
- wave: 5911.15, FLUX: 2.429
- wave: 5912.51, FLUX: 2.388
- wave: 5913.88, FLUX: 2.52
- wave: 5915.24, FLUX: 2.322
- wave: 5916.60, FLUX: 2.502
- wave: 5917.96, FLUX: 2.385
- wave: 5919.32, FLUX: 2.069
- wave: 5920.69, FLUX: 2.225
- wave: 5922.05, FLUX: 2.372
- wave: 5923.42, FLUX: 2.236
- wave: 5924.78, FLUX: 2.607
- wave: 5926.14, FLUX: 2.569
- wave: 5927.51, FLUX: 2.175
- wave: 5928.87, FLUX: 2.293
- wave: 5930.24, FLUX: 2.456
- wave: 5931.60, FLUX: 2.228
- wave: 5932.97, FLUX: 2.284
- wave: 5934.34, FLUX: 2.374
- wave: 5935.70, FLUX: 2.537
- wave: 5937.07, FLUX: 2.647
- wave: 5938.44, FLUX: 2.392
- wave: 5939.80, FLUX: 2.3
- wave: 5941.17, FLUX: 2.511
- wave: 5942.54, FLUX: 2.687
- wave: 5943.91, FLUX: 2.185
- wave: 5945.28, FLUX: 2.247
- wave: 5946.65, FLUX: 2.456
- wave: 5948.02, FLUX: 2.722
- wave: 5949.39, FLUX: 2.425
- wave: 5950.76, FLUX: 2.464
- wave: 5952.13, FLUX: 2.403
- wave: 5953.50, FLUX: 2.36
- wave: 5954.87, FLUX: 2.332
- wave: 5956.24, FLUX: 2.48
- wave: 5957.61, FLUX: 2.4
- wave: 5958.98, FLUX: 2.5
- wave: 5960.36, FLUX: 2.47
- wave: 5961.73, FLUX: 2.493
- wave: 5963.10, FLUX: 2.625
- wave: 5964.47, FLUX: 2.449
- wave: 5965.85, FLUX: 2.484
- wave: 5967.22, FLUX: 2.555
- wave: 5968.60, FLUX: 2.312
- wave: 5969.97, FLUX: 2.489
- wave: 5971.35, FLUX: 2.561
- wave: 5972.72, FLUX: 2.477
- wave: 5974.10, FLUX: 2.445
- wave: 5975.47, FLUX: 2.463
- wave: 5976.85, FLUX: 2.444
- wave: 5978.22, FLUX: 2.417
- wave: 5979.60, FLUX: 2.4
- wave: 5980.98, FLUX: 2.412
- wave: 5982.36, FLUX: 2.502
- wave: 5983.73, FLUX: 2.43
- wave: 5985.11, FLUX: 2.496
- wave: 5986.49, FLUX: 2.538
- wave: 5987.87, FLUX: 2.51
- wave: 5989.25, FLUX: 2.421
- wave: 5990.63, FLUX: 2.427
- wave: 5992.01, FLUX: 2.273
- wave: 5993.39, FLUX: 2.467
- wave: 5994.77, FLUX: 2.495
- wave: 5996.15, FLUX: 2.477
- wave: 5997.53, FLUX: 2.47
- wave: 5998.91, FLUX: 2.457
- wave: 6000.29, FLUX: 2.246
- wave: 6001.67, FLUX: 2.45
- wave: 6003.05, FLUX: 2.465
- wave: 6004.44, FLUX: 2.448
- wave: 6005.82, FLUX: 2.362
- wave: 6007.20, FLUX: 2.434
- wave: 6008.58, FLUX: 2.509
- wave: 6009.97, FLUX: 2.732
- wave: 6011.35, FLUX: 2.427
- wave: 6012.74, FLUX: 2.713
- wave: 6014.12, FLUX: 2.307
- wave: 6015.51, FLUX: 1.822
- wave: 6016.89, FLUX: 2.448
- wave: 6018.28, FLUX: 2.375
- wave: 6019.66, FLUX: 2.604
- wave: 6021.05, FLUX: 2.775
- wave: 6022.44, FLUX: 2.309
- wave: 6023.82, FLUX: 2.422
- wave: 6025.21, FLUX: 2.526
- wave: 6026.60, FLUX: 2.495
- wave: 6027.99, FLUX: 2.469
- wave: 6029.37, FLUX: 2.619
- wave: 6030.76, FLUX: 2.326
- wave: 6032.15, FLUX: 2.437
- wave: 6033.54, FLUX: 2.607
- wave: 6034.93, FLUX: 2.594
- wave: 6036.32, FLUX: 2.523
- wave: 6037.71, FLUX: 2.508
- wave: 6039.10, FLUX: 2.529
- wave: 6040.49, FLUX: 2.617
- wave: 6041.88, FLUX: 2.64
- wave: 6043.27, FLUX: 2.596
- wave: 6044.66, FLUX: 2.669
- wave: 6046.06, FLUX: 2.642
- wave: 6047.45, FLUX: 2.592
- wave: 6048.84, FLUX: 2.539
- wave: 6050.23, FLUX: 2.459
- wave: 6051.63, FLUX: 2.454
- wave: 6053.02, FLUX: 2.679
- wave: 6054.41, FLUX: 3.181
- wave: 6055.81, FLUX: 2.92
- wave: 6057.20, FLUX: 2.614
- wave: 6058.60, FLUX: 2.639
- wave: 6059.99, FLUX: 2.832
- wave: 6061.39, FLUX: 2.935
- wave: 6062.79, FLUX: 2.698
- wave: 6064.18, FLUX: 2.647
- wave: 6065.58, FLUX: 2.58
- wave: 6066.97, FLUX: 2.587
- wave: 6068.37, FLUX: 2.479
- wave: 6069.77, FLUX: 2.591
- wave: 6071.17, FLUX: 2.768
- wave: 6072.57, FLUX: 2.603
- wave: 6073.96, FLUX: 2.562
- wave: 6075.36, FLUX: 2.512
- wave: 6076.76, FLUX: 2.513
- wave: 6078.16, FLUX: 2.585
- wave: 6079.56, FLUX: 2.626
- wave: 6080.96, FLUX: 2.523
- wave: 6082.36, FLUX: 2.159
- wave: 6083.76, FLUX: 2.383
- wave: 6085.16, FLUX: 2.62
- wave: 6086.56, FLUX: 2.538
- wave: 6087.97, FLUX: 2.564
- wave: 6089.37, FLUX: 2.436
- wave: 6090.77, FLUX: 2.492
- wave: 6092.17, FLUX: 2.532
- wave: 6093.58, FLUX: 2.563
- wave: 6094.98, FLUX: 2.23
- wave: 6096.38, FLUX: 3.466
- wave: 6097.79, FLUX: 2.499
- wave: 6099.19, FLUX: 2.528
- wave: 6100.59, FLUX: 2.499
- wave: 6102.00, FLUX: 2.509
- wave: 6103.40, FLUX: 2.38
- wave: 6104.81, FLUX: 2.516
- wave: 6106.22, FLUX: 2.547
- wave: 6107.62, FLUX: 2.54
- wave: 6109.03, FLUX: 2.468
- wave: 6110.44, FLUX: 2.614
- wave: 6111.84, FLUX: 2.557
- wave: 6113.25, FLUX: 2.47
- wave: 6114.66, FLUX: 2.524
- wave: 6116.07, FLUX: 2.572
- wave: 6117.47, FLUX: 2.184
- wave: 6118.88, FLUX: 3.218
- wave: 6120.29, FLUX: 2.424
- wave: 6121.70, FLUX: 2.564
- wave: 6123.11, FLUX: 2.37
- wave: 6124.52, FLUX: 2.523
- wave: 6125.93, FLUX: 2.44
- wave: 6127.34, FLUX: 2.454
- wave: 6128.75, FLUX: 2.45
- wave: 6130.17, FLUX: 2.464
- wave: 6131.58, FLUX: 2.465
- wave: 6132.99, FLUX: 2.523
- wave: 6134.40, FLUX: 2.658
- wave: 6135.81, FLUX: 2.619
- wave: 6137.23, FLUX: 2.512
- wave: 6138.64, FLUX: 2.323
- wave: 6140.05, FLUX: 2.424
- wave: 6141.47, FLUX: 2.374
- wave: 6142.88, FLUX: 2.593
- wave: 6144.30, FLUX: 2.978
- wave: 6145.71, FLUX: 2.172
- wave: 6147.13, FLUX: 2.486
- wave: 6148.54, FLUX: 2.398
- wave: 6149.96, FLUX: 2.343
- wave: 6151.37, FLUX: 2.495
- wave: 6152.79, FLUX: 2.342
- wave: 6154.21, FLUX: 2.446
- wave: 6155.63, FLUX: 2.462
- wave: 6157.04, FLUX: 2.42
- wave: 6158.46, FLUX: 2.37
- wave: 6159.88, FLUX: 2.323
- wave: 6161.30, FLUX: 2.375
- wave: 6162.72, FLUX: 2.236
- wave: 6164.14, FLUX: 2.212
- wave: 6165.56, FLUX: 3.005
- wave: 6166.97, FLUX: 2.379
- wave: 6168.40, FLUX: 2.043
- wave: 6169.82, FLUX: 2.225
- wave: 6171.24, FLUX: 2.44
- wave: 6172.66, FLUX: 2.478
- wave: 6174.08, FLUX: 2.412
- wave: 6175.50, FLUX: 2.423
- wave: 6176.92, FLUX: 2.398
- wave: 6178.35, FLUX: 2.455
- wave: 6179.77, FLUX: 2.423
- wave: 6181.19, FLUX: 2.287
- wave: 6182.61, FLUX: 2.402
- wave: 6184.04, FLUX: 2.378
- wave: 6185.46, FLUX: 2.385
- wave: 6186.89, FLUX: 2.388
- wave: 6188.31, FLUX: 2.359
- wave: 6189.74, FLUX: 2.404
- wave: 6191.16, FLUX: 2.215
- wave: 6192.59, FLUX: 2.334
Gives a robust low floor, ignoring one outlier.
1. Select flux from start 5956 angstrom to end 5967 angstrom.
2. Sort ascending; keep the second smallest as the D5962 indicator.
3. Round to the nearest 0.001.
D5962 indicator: 2.449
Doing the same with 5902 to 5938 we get 2.140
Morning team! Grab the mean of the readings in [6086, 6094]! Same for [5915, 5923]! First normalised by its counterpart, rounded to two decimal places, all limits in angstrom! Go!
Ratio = 1.09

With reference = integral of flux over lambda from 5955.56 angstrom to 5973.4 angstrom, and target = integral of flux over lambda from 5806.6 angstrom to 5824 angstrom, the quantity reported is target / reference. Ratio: 1.02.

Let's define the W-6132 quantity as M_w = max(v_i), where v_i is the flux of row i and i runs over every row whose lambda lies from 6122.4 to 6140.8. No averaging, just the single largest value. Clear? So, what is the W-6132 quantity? 2.658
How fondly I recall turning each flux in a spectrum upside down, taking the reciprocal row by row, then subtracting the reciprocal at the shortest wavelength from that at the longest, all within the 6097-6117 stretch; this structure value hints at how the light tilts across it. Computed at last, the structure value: -0.01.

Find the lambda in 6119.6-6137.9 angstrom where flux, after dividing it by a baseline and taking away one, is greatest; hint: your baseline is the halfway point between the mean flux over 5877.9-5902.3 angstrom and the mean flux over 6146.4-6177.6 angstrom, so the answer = 6134.40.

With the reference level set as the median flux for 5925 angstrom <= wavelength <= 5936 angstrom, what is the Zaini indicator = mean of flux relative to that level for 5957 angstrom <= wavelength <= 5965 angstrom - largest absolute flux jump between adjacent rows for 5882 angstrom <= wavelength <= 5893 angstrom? 0.90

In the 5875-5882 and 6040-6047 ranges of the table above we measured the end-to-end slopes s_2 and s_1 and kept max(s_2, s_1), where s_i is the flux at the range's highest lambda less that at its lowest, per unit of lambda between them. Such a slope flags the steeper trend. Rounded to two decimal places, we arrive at 0.00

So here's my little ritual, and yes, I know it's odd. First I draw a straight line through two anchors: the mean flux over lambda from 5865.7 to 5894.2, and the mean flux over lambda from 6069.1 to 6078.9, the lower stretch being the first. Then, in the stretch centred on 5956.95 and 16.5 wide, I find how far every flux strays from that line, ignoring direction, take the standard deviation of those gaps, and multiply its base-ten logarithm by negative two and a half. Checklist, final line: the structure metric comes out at 2.9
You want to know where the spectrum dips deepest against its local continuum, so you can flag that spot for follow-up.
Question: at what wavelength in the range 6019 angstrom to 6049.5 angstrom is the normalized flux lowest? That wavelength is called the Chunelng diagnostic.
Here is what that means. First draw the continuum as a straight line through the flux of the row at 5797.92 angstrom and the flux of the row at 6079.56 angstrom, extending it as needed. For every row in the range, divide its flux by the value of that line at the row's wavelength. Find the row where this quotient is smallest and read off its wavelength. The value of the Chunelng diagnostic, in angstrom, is 6022.44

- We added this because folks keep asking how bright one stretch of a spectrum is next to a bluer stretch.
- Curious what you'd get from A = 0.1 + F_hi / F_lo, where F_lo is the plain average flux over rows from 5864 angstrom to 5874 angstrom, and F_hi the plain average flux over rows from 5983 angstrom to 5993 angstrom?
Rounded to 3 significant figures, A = 1.13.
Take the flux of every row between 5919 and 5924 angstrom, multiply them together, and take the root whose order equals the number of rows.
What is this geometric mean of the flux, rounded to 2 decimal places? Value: 2.22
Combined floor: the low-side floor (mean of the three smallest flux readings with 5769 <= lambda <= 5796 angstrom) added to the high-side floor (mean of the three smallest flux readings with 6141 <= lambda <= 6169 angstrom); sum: 4.36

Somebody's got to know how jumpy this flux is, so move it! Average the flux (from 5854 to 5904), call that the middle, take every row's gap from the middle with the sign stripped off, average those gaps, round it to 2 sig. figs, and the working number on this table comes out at 0.21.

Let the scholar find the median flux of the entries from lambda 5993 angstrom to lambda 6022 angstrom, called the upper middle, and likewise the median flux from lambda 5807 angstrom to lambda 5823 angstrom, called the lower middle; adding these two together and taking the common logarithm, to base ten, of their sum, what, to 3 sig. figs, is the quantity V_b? 0.702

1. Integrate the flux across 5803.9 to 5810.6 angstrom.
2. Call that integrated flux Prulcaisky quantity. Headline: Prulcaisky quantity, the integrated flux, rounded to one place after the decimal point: 17.4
